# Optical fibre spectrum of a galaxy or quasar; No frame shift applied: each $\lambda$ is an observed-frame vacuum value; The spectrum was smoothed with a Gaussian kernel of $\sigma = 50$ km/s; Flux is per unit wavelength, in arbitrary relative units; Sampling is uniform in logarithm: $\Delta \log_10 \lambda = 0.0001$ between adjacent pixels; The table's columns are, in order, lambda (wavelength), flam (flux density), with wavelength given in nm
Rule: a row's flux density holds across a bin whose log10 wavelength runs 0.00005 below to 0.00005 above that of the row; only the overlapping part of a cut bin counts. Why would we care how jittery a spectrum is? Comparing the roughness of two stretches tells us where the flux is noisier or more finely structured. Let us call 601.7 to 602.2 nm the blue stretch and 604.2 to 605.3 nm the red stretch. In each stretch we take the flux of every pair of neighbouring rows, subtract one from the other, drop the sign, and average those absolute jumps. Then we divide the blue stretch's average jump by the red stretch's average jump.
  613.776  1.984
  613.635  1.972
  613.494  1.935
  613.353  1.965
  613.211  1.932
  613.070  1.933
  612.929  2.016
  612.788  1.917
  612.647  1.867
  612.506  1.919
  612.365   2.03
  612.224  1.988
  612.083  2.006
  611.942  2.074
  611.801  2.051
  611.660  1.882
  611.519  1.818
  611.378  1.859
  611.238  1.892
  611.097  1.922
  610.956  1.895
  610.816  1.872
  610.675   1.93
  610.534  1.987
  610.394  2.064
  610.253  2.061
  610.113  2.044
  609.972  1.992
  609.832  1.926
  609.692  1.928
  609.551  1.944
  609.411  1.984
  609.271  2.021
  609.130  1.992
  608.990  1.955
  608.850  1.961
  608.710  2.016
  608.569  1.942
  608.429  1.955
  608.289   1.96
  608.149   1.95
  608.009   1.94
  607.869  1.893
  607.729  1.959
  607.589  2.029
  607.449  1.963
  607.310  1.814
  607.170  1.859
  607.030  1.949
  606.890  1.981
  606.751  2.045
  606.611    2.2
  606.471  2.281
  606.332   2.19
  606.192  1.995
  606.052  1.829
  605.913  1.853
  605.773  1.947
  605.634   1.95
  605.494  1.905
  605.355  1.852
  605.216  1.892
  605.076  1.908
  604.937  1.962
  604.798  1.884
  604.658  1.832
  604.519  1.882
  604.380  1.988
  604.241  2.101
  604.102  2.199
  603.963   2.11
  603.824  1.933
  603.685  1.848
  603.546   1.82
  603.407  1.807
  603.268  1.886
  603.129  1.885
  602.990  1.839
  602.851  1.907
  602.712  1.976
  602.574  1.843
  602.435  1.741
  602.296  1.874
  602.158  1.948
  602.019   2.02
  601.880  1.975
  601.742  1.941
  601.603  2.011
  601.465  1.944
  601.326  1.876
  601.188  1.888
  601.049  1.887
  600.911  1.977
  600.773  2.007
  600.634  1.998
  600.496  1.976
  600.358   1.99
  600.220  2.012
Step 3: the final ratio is 0.75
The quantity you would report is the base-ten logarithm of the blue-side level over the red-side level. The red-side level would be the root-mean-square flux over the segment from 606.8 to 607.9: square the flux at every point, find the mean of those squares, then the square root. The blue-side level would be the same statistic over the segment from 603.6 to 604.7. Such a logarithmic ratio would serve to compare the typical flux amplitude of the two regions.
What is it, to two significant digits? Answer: 0.013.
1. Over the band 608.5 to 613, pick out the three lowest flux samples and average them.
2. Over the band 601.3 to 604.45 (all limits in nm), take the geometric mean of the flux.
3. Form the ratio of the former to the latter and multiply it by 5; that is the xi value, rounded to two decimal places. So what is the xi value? 4.79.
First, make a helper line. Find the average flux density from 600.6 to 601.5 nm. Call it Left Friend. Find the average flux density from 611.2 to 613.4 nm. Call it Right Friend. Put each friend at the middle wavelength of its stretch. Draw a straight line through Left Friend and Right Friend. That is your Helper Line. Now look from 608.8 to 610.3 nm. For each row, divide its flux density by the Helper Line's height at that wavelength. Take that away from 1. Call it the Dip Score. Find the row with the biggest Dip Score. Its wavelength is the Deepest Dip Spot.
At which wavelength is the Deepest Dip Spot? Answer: 609.832 nm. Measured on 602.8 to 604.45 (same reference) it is 603.407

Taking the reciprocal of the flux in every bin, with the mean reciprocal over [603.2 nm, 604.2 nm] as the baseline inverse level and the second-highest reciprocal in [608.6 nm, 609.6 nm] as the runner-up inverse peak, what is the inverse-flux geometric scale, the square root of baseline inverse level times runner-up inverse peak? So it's 0.514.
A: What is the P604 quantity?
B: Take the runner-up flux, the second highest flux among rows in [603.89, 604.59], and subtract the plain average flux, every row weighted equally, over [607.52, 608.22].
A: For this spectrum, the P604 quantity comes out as 0.156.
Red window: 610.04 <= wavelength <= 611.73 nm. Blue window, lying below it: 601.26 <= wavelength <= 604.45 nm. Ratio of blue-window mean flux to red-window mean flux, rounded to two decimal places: 1.00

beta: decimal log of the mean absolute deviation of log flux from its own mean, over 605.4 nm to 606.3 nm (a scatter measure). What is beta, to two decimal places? -1.94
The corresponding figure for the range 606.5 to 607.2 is -1.70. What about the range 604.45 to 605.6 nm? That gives -2.21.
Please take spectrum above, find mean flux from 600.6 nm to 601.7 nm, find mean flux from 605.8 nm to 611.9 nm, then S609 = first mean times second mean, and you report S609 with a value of 3.83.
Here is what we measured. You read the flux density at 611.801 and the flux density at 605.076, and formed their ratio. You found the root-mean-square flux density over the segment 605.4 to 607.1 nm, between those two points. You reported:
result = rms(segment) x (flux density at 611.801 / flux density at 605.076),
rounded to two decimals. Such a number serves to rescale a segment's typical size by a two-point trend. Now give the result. 2.17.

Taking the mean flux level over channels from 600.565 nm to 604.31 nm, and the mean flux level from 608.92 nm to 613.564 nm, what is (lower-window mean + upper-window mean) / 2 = 1.95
